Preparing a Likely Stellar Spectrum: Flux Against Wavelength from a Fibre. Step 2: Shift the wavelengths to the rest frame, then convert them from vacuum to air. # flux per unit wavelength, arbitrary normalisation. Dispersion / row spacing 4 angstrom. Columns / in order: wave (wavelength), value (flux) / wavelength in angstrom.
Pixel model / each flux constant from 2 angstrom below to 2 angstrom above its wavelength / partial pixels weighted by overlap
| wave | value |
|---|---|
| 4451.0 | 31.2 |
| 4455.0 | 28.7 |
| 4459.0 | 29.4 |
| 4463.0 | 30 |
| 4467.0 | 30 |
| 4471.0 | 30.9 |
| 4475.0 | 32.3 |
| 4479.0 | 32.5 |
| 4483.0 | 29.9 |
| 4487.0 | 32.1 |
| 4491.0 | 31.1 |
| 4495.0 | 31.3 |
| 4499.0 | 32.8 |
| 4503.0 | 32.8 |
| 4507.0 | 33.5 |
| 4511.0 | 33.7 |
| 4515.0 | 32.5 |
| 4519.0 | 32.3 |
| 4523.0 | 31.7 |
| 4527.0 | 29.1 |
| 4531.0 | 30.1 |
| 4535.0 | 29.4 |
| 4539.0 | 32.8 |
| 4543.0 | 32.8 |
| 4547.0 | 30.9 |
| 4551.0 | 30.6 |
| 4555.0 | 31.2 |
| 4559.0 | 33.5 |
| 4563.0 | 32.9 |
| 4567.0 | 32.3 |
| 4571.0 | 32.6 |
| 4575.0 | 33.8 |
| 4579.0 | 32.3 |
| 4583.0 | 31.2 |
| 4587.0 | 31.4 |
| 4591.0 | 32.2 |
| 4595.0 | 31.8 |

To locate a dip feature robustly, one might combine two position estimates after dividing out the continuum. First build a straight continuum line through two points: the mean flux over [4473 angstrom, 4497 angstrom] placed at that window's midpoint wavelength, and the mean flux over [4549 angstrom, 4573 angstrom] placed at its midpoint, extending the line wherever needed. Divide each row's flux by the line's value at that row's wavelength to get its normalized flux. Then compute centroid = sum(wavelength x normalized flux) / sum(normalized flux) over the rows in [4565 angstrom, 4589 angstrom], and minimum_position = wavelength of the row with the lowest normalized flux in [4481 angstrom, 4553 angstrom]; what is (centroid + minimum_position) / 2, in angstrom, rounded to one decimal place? 4551.9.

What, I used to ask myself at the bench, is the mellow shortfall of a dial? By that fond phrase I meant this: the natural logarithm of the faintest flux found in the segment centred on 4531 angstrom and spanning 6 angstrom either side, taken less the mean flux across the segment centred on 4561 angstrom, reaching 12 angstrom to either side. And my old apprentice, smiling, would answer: -28.8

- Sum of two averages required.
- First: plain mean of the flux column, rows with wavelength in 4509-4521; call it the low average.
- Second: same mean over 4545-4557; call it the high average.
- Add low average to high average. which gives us 63.7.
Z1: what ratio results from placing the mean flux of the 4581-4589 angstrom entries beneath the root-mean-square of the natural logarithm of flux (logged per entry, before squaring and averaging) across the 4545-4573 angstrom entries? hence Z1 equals 0.111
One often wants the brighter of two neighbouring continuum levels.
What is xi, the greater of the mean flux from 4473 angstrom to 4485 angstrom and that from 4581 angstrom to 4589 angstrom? 31.6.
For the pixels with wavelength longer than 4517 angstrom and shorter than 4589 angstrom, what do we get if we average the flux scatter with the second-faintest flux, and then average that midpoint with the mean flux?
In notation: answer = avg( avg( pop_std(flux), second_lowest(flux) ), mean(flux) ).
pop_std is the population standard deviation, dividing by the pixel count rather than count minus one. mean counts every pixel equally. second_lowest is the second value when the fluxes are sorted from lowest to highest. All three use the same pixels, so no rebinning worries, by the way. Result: 23.5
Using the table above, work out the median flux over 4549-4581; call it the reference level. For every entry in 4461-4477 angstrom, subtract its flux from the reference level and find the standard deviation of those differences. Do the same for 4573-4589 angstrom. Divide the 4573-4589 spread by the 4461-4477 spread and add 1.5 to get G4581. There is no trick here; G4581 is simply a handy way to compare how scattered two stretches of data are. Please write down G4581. 2.6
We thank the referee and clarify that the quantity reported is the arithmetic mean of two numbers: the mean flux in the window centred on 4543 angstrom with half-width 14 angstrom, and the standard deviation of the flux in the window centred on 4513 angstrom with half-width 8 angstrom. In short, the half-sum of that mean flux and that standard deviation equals 15.9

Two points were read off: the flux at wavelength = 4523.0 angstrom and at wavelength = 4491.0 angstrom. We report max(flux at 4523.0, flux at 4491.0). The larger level 31.7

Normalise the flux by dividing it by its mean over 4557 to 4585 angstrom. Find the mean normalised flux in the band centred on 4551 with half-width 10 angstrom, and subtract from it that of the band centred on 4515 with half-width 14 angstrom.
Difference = -0.013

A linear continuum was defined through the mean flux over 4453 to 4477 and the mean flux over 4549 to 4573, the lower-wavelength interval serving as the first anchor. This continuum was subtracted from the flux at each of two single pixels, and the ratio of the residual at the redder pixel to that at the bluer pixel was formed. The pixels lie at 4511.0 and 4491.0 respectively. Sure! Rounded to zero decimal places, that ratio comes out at 7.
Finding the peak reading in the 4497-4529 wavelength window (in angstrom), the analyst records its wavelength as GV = 4511.0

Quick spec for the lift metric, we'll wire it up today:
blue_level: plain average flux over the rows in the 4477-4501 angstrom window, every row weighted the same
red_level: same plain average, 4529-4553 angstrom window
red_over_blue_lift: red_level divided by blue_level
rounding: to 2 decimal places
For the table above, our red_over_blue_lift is 0.98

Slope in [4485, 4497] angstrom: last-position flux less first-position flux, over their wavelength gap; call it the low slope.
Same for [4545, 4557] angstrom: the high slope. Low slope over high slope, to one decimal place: -2.7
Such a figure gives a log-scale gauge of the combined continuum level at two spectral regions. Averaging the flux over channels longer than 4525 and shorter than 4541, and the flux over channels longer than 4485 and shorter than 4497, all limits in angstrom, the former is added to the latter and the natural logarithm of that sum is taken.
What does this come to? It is 4.12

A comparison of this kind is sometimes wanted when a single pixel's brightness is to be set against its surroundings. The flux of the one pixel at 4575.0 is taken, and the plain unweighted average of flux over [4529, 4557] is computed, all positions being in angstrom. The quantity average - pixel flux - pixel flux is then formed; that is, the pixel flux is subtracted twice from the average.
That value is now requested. -36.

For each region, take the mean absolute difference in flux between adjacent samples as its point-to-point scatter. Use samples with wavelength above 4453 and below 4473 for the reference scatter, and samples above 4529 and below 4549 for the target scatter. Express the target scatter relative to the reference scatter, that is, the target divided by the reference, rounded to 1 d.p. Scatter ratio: 2.7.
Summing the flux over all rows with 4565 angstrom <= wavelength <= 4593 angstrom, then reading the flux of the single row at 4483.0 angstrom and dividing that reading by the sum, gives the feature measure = 0.132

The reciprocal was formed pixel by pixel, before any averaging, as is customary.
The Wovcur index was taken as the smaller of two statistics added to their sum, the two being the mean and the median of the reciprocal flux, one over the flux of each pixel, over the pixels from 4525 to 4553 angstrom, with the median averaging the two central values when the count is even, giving 0.0977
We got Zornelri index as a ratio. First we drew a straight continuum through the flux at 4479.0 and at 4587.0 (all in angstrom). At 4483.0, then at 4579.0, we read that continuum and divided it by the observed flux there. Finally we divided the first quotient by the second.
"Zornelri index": 1.11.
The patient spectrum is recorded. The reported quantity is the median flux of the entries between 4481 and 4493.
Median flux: 31.1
